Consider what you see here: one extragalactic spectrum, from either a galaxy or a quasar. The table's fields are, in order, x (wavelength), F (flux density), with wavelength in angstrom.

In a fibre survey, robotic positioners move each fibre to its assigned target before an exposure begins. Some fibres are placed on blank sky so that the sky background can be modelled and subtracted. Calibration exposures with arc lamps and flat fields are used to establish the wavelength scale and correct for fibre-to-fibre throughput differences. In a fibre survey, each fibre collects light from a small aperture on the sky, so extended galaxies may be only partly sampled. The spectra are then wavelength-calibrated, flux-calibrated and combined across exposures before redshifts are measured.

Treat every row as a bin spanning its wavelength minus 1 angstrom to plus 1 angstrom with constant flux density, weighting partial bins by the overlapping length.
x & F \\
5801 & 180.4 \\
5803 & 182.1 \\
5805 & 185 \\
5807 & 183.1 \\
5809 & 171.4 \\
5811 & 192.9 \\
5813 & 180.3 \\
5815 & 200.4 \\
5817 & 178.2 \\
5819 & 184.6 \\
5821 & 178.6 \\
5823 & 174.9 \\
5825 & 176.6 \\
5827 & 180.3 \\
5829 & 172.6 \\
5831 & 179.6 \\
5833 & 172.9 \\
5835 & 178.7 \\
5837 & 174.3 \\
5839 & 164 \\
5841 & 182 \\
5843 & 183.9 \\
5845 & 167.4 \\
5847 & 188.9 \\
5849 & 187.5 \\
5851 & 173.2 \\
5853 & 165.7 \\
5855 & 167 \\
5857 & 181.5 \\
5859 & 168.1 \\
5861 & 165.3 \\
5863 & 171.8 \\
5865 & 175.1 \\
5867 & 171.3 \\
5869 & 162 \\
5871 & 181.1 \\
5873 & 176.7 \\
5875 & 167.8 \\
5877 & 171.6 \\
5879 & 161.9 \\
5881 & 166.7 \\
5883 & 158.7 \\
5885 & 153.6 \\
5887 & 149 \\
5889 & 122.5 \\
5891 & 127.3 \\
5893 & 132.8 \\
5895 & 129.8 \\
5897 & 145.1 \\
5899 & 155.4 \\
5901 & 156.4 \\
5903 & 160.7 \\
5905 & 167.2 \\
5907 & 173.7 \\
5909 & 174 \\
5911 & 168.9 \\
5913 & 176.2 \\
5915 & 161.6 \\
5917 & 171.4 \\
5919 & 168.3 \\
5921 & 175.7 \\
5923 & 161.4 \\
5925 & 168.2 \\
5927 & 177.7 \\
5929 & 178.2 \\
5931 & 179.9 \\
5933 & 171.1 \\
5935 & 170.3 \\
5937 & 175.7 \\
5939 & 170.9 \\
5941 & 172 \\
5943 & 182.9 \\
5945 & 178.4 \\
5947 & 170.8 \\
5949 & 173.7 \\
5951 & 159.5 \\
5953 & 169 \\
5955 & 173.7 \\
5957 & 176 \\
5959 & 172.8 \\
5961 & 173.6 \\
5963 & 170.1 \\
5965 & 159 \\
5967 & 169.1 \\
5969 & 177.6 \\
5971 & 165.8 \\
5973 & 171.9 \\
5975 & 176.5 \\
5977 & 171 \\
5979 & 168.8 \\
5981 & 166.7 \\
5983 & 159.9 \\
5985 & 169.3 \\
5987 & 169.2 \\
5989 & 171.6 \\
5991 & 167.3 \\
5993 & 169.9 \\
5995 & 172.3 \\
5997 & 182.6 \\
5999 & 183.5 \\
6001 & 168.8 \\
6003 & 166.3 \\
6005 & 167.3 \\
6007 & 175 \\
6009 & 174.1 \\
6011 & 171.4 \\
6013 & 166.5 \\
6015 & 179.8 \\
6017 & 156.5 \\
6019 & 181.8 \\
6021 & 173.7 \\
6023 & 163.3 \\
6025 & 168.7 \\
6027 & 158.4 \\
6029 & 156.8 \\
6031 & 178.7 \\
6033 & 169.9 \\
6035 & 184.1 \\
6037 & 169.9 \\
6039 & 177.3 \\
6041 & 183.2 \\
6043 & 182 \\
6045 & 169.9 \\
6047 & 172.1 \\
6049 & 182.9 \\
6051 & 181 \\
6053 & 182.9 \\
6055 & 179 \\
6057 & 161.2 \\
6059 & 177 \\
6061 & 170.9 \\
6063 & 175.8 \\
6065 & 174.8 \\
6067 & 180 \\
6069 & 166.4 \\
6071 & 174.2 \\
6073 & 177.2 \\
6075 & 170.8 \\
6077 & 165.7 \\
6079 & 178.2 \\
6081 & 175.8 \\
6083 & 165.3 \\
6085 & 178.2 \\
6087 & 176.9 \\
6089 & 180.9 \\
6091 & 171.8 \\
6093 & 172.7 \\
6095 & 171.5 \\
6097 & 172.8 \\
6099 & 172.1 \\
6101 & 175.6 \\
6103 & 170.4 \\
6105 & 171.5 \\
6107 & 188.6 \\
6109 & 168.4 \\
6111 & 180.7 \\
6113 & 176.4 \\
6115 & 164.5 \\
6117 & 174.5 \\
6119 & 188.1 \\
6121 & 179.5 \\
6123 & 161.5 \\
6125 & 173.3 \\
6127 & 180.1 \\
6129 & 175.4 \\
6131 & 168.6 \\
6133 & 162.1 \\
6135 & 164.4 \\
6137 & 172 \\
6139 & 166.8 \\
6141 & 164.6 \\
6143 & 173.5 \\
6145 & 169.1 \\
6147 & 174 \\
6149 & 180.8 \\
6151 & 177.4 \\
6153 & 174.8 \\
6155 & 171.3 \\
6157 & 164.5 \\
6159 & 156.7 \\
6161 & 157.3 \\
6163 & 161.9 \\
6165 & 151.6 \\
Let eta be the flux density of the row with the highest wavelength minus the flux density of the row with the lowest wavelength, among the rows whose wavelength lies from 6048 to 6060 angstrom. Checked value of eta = -6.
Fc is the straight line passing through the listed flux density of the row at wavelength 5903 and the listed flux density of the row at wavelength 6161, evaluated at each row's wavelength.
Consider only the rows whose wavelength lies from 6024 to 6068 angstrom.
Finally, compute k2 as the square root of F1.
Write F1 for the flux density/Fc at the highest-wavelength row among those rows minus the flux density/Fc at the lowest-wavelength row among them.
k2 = 0.27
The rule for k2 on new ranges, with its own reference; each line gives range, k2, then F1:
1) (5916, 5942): 0.08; 0.01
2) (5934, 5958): 0.19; 0.04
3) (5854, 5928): 0.27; 0.07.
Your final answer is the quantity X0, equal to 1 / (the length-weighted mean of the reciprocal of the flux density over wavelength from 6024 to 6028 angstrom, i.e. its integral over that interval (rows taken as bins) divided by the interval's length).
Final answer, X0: 163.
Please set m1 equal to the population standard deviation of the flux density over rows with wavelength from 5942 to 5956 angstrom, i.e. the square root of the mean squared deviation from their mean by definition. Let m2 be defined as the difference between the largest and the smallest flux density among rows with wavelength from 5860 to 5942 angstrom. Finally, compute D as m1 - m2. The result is -52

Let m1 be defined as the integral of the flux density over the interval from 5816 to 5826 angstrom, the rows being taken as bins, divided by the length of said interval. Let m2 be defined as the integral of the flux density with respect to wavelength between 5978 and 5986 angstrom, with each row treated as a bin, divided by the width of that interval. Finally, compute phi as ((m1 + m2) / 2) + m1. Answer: 351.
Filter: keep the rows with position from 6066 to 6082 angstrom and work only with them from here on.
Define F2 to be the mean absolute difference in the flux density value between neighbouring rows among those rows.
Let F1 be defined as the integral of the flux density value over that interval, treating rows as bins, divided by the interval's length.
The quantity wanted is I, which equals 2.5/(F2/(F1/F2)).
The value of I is 8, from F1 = 174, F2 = 7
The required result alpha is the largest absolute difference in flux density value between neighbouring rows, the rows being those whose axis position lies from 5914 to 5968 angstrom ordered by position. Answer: 14.3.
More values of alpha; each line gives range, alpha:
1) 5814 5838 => 22.2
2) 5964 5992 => 11.8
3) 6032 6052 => 14.2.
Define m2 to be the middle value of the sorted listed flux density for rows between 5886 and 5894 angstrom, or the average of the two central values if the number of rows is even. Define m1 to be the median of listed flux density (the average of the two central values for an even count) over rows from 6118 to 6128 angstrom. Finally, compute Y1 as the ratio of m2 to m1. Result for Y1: 0.72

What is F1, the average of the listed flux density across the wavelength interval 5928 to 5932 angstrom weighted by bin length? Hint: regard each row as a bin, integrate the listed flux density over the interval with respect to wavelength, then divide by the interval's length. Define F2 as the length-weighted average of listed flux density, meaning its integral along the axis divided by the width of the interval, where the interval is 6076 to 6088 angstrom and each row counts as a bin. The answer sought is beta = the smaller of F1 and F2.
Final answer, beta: 173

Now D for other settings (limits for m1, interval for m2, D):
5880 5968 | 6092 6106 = 9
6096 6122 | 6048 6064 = -15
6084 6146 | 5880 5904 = -38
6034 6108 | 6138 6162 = -18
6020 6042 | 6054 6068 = -10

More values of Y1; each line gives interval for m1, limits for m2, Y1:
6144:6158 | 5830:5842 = 1.01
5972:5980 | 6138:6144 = 0.97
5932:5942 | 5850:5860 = 0.98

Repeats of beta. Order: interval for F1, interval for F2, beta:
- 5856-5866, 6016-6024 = 169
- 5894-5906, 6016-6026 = 152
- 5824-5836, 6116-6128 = 176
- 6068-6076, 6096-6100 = 172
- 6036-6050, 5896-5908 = 160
